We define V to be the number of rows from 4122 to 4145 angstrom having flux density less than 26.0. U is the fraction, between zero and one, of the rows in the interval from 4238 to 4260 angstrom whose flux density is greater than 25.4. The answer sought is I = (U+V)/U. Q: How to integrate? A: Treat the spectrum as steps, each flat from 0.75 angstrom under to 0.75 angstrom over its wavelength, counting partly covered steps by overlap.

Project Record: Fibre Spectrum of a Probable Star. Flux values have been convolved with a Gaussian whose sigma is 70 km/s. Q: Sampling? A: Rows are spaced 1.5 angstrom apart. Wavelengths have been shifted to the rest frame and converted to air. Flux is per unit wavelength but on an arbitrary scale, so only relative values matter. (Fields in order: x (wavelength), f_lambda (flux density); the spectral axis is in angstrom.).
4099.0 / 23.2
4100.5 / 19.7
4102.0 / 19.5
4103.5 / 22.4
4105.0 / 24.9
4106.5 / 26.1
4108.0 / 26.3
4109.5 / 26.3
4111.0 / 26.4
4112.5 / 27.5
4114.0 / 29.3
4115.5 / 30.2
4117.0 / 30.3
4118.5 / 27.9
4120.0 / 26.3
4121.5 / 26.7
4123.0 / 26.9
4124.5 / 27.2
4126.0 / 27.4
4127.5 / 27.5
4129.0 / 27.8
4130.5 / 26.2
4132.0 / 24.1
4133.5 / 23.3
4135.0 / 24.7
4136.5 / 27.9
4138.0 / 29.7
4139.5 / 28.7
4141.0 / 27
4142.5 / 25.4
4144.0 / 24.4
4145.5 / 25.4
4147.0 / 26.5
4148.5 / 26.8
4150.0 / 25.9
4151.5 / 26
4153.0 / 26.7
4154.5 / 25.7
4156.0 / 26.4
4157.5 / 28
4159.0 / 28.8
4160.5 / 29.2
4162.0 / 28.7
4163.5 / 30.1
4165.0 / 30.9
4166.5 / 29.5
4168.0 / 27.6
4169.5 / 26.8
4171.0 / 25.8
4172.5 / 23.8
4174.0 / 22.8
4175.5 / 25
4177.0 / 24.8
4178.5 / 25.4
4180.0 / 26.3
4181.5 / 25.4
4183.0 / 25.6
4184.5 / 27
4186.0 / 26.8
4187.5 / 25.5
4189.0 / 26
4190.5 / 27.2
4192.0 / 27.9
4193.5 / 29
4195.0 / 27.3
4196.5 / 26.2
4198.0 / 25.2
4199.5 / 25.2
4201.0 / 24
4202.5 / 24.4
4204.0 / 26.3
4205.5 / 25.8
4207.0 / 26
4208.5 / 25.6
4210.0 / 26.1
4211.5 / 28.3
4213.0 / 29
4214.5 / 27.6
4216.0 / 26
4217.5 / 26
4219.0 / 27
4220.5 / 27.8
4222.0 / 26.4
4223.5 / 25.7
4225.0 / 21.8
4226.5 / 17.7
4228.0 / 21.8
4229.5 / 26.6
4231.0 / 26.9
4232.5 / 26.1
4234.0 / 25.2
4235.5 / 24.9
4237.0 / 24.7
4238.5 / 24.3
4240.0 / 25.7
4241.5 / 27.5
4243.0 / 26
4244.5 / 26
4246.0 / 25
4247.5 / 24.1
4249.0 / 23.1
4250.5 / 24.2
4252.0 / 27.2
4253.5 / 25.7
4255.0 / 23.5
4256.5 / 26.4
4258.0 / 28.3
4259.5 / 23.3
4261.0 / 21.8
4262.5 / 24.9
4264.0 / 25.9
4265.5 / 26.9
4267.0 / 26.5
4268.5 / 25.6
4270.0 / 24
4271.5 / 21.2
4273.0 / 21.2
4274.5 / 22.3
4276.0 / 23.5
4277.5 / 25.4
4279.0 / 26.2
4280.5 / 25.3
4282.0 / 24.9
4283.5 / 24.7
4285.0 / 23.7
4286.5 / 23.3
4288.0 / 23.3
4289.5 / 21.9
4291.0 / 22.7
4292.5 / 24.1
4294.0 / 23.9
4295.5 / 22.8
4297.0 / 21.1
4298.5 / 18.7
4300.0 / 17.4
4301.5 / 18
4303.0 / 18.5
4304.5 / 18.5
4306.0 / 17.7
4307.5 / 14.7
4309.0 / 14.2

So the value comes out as 10.4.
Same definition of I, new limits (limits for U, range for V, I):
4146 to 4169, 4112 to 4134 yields 3.0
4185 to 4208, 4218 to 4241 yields 13.3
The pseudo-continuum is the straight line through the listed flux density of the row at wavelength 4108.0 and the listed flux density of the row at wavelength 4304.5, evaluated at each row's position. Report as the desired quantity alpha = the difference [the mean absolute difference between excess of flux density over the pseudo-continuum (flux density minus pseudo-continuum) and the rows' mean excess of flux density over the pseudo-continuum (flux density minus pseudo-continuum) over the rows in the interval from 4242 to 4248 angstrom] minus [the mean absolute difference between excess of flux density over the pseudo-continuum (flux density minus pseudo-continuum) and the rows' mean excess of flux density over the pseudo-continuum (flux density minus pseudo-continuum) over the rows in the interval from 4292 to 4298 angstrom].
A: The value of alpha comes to -0.3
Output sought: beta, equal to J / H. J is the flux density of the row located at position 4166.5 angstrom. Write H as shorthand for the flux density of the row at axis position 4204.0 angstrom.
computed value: 1.12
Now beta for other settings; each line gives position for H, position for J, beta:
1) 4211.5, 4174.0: 0.81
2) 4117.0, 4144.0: 0.81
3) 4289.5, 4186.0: 1.22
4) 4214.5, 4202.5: 0.88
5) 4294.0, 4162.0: 1.20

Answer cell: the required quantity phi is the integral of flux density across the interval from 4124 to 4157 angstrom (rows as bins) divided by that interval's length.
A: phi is 26.4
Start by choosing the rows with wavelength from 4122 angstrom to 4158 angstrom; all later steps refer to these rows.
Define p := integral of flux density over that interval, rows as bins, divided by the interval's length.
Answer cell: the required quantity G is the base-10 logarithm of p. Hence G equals 1.42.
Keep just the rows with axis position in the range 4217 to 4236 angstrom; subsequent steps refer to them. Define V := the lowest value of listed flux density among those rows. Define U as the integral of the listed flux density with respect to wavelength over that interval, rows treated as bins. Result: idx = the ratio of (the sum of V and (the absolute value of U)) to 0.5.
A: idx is 982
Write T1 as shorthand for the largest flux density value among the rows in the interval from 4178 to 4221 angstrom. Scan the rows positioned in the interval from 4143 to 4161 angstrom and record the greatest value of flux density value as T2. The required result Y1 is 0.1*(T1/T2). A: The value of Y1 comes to 0.099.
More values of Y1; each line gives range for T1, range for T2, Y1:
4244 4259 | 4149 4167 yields 0.092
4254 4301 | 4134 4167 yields 0.092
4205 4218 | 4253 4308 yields 0.102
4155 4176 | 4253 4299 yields 0.109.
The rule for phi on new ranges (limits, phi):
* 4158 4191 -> 26.8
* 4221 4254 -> 24.9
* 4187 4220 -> 26.5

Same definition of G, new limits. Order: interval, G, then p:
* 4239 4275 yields 1.40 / 24.9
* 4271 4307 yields 1.34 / 22.1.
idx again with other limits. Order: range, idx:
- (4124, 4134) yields 572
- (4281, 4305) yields 1081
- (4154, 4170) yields 960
